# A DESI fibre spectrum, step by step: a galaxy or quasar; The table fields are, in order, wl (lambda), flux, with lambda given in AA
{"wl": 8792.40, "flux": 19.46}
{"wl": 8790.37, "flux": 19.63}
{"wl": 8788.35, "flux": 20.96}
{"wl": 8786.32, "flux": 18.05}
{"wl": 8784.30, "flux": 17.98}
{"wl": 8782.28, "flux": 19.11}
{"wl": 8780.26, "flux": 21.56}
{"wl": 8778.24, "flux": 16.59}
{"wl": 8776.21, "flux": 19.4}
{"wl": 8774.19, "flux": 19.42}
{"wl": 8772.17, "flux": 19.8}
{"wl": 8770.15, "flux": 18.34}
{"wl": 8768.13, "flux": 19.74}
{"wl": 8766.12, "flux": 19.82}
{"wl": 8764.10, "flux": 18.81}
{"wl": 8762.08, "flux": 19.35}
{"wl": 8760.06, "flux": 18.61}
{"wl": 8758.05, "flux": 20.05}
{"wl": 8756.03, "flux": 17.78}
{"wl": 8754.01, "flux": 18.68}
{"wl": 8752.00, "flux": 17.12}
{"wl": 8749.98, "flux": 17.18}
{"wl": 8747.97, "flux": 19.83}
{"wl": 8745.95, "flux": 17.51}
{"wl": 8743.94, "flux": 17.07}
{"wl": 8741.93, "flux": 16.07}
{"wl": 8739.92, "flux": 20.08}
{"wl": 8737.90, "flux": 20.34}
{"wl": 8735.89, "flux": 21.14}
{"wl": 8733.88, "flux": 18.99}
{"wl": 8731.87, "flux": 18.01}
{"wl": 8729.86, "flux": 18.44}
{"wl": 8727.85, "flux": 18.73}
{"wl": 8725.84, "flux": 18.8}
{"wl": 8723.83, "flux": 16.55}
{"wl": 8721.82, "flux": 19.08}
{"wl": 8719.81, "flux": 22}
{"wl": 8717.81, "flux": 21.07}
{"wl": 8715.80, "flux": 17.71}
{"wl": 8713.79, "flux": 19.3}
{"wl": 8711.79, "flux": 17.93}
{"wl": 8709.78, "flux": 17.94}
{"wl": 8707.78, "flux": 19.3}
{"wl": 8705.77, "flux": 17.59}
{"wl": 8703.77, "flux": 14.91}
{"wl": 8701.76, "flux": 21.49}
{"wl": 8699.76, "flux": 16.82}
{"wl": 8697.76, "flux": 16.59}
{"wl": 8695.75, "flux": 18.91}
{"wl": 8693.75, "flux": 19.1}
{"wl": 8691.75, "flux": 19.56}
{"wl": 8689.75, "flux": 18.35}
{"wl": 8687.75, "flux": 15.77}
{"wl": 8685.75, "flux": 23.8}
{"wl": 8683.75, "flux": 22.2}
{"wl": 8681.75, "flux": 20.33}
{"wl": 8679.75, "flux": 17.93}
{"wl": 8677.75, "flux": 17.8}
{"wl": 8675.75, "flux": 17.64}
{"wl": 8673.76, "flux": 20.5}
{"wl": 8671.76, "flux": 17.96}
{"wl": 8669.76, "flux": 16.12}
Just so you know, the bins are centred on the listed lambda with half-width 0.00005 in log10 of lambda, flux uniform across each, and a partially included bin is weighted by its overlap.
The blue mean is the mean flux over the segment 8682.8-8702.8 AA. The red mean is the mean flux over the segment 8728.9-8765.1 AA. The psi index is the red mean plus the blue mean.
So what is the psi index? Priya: 37.9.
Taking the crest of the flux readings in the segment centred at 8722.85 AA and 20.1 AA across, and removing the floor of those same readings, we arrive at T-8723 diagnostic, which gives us 5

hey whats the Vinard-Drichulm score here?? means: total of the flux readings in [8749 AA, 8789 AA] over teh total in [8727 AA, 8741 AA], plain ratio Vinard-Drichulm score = 2.8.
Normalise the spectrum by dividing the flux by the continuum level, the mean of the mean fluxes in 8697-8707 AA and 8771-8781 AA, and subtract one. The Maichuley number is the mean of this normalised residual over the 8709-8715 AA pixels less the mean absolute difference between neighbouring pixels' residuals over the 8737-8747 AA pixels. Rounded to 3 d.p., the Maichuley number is -0.079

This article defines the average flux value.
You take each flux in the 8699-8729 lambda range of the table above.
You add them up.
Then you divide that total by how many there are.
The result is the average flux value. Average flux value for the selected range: 18.6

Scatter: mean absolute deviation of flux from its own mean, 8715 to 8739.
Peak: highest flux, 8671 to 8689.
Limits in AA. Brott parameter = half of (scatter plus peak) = 12.5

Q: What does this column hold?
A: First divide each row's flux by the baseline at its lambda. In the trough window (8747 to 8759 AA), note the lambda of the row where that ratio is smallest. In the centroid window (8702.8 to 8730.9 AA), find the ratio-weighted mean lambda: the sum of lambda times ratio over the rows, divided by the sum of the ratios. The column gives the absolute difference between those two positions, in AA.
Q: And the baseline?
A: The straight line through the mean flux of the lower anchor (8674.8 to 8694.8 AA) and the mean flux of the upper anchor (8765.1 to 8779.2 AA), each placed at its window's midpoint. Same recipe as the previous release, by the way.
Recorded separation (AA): 34.9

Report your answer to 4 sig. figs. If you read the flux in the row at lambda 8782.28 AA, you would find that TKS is 19.11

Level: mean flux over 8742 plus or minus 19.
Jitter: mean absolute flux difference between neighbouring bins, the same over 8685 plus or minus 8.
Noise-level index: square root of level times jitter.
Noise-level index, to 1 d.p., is 6.9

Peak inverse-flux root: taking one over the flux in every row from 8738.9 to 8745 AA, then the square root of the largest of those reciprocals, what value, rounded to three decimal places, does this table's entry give 0.249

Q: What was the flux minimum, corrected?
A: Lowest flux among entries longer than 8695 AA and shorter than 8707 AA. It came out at 14.91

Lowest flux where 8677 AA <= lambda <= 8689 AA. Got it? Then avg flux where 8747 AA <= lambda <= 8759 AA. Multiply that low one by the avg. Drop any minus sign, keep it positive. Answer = 291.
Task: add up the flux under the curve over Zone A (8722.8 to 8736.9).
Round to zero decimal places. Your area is 263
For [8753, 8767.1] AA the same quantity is 268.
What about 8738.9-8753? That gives 251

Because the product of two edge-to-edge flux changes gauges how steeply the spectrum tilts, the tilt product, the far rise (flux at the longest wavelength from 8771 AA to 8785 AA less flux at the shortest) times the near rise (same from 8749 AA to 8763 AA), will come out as -3.9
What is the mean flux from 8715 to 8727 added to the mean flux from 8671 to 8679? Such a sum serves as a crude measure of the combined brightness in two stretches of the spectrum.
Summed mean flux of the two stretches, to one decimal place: 37.7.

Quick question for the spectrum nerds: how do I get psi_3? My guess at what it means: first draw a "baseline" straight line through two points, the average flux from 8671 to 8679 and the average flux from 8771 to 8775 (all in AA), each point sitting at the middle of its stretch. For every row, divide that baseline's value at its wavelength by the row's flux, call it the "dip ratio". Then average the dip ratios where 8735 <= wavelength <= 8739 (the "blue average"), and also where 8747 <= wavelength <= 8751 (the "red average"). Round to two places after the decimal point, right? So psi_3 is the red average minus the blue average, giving 0.12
